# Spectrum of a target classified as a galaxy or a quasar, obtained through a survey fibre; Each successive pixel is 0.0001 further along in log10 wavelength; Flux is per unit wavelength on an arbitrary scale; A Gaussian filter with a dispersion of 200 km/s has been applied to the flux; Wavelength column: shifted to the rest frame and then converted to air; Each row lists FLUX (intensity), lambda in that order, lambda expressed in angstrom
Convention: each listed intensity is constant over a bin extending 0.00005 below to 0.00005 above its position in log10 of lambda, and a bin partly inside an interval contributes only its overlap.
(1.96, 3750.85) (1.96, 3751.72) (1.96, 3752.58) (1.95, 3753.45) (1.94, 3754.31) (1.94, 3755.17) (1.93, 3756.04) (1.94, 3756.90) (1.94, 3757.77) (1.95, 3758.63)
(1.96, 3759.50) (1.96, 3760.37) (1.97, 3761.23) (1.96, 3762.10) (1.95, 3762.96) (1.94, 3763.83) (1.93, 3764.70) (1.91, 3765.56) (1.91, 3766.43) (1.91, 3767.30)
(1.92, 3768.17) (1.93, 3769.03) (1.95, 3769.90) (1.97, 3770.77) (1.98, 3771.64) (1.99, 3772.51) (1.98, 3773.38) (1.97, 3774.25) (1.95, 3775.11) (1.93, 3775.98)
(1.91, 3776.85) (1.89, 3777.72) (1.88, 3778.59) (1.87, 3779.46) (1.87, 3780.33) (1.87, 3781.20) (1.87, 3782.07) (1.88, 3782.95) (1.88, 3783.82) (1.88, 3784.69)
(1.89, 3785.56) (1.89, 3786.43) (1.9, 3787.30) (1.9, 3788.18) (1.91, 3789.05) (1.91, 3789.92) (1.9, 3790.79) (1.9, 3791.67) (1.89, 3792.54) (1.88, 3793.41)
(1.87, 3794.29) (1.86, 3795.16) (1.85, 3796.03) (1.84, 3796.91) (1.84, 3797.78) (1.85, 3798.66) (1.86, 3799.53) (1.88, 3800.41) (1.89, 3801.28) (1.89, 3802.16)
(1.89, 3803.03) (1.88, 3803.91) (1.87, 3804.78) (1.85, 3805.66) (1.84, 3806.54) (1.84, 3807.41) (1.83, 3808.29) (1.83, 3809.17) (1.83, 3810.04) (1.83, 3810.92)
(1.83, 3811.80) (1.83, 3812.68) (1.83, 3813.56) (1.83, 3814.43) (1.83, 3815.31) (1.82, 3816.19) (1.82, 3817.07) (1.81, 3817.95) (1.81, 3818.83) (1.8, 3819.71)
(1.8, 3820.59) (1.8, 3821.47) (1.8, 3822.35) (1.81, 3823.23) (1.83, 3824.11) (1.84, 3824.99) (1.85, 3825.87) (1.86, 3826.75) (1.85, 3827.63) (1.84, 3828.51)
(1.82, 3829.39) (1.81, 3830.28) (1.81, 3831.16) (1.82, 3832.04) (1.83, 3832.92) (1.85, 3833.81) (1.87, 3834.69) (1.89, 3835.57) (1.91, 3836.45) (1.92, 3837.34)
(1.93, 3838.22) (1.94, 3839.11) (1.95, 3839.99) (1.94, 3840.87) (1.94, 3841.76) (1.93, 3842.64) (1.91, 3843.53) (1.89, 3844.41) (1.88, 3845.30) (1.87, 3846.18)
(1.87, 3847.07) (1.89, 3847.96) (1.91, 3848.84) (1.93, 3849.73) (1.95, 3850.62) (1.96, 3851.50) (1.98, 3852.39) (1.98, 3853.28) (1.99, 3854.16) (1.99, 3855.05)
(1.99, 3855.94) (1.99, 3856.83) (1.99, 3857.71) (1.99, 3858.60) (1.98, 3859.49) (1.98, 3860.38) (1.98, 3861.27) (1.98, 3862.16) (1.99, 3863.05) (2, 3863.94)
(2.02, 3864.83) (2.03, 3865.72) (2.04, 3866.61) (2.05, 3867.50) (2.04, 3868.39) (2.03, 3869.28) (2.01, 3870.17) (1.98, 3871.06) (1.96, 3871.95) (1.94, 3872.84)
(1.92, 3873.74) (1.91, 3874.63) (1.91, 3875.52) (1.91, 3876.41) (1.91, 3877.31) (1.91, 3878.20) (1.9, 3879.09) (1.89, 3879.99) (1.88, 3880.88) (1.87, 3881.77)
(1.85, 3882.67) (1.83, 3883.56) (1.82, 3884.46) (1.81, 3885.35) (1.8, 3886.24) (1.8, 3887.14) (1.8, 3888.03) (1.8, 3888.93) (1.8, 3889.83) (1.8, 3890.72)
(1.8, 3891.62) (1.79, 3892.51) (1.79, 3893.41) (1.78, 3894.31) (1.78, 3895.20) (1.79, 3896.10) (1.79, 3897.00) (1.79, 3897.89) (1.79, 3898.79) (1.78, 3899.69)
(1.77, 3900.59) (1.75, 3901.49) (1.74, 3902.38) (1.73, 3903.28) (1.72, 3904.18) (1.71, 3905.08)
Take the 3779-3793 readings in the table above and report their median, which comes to 1.890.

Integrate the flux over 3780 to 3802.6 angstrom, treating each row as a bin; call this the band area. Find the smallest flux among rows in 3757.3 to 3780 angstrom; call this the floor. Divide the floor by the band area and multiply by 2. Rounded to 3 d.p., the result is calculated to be 0.088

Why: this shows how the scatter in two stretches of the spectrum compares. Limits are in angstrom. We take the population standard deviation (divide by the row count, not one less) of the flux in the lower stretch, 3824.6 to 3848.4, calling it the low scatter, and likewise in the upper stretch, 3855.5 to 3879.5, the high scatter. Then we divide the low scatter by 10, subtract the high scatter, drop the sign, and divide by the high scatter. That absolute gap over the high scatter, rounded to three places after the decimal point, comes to 0.906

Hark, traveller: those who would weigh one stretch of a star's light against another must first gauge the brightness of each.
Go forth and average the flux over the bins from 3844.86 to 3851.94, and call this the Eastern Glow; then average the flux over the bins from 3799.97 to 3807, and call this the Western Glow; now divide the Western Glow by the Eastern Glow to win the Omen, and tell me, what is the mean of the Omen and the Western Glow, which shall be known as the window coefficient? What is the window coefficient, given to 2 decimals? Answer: 1.43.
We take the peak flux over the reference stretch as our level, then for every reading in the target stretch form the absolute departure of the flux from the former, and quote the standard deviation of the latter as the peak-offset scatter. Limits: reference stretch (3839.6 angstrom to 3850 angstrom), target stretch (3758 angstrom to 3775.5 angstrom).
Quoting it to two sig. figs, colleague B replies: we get 0.014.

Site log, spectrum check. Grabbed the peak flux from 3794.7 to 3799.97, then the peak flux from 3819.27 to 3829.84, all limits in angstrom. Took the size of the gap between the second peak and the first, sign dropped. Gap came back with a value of 0.00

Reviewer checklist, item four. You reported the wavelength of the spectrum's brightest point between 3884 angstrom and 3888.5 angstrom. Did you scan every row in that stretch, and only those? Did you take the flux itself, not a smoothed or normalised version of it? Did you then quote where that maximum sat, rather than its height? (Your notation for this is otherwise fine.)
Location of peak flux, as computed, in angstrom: 3884.46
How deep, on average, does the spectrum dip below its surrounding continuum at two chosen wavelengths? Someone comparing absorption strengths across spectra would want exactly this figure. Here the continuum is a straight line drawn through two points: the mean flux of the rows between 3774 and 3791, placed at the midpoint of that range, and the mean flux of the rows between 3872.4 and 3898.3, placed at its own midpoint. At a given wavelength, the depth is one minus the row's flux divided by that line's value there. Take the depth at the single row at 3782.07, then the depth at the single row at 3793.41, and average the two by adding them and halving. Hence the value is 0.010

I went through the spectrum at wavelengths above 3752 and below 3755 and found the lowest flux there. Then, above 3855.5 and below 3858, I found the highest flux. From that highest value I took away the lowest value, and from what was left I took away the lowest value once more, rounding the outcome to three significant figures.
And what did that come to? -1.89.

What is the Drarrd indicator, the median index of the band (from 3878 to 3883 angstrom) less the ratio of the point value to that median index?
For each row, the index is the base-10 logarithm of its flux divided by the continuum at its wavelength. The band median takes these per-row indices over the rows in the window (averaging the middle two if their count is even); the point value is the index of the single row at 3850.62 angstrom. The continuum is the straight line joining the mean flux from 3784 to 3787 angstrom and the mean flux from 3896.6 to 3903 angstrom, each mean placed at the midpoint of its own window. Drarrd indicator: -1.3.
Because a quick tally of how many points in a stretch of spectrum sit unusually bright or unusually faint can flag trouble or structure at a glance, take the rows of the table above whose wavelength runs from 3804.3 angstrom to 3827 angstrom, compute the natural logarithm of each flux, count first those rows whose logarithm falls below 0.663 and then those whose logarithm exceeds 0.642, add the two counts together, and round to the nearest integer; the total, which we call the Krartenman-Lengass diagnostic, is 26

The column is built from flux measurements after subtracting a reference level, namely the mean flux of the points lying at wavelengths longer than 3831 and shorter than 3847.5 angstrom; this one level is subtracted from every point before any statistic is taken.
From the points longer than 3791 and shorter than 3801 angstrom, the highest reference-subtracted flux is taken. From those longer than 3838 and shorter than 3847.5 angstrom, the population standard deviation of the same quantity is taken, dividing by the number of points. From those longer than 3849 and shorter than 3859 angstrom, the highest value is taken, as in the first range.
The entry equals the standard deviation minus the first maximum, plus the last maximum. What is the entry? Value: 0.12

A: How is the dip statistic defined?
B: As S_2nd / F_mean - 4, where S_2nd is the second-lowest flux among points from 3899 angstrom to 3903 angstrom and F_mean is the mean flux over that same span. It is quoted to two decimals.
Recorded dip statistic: -3.01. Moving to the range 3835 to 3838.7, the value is -3.00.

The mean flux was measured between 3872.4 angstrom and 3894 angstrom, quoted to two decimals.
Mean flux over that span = 1.85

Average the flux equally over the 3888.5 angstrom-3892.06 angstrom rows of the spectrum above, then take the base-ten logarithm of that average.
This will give 0.255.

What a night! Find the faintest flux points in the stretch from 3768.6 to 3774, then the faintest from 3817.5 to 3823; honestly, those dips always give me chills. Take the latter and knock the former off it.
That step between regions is -0.13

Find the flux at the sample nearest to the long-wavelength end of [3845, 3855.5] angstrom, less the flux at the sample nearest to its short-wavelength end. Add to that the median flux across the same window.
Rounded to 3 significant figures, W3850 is 2.05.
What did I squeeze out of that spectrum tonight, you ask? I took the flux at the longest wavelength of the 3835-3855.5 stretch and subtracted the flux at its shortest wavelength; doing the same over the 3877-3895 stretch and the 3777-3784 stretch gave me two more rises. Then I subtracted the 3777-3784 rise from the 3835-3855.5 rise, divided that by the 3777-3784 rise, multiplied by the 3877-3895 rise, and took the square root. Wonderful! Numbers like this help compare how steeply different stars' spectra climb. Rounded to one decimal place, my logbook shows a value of 1.2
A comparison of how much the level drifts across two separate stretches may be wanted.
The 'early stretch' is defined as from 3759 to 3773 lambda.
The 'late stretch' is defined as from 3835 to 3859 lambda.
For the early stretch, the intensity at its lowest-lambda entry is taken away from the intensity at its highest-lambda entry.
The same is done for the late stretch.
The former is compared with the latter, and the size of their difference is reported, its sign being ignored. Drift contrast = 0.070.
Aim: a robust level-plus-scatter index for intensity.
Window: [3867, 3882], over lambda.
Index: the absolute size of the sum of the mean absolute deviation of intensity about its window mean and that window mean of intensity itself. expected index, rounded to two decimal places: 1.99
